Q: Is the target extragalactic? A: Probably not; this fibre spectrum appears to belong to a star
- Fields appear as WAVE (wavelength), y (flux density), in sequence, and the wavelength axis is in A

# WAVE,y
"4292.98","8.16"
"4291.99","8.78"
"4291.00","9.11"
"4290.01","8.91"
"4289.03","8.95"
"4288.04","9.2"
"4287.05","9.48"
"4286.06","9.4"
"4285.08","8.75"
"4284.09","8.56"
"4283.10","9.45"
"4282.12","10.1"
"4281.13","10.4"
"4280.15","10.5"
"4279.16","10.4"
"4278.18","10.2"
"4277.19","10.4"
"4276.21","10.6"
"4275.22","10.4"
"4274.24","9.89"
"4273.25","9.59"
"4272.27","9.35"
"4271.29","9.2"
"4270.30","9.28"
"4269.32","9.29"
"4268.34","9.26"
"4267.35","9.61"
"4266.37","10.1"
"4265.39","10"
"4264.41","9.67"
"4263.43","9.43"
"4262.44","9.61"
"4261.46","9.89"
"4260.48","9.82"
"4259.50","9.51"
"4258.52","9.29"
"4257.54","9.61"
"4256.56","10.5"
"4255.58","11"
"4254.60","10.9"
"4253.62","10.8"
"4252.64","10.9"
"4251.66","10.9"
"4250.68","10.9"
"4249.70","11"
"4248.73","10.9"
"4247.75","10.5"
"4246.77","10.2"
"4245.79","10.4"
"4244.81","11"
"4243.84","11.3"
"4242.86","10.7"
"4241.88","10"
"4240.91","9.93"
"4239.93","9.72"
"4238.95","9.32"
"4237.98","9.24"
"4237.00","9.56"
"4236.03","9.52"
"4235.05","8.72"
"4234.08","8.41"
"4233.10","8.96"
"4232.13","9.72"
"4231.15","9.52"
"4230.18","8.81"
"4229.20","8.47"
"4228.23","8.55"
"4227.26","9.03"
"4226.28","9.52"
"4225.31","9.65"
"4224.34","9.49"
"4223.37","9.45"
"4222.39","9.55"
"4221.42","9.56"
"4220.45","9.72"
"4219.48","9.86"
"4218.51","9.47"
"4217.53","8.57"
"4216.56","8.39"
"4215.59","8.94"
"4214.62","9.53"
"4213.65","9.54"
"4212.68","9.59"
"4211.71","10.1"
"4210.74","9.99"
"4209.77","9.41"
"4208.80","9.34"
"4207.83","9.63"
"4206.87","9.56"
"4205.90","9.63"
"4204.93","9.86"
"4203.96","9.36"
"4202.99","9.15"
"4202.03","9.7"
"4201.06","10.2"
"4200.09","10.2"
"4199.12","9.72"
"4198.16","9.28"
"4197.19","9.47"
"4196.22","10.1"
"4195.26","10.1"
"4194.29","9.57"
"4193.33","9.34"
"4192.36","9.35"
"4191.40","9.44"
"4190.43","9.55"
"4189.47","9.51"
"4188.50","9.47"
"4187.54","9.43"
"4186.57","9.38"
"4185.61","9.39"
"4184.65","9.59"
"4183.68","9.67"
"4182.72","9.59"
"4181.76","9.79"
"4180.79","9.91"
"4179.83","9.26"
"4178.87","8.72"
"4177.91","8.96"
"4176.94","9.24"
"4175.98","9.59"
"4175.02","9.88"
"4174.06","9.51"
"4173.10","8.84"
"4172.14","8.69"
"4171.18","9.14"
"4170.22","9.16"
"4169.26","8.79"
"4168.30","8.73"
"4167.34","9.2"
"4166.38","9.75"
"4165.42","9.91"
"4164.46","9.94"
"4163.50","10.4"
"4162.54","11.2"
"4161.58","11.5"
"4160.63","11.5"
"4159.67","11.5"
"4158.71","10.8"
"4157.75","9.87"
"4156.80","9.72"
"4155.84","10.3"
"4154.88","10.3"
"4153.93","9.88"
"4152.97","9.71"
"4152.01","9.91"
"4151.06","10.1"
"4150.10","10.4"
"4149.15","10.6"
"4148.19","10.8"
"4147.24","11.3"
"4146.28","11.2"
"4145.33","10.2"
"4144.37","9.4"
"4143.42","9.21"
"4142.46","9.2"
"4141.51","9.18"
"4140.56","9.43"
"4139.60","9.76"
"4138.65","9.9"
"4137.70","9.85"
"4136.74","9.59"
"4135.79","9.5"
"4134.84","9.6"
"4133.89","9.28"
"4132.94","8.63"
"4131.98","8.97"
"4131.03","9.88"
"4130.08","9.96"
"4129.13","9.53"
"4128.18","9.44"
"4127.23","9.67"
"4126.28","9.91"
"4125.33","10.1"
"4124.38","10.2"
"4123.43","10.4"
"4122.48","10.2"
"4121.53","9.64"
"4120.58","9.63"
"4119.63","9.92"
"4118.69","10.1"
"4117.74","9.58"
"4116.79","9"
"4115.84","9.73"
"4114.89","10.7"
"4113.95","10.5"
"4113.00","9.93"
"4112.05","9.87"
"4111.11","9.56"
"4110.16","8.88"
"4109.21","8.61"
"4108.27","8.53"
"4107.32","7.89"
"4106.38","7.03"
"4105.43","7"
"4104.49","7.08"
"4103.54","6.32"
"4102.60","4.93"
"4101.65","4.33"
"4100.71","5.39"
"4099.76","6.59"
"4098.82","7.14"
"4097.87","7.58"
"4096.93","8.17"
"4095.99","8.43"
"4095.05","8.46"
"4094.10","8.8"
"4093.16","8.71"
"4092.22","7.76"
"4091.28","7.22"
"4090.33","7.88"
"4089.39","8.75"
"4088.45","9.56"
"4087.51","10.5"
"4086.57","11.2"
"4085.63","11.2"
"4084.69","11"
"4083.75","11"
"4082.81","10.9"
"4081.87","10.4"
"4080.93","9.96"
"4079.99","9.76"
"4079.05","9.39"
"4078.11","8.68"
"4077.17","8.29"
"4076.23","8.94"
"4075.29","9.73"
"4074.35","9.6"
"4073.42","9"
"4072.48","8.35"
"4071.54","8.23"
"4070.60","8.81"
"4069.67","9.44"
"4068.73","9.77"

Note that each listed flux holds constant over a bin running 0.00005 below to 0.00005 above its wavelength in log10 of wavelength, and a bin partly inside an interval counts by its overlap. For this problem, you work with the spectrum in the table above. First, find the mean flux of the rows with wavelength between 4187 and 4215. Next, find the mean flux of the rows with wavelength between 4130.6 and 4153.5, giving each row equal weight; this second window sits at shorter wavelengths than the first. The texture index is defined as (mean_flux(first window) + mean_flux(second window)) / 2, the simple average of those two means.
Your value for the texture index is 9.72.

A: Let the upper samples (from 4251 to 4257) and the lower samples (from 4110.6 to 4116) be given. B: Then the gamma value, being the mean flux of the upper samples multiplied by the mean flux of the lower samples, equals 109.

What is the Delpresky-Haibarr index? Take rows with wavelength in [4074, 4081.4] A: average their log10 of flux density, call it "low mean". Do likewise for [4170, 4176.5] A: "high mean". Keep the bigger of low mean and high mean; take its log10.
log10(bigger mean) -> -0.014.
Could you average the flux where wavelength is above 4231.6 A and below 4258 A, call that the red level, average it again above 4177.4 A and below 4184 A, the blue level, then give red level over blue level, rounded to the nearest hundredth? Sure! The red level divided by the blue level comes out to 1.08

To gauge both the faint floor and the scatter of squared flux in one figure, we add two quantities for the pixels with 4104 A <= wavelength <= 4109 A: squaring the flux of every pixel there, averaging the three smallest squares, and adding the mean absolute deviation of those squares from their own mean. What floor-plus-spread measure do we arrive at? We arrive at 58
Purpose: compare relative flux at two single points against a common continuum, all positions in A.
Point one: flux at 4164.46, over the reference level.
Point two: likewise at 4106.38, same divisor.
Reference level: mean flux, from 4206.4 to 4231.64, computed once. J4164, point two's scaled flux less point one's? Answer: -0.3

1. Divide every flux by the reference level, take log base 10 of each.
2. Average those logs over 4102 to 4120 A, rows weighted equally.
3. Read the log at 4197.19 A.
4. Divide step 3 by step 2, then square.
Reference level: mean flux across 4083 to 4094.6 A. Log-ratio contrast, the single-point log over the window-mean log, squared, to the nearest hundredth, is 0.00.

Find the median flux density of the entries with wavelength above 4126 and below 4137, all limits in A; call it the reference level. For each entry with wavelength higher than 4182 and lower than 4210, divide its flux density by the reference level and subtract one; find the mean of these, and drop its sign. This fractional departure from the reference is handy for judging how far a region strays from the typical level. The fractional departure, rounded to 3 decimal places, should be 0.003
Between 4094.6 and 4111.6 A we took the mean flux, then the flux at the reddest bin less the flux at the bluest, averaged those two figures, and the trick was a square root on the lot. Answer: 2.05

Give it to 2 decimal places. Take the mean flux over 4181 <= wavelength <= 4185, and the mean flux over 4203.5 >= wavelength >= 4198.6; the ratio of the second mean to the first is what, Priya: 1.01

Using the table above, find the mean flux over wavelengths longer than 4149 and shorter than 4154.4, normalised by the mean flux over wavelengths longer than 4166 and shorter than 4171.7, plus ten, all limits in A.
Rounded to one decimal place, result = 11.1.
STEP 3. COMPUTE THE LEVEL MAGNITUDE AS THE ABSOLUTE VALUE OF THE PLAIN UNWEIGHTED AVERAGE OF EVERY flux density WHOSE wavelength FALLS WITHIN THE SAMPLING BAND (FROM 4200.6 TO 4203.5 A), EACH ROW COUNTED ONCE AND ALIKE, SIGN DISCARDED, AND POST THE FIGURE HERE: 9.7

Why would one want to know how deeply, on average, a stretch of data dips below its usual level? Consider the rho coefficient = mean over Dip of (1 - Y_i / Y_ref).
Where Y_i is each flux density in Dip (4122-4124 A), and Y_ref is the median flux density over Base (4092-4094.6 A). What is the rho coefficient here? -0.18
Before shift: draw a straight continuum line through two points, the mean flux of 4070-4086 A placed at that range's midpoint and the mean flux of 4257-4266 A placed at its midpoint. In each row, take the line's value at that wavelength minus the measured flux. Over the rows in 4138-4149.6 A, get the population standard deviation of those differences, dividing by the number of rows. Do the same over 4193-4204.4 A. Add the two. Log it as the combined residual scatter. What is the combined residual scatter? 1.1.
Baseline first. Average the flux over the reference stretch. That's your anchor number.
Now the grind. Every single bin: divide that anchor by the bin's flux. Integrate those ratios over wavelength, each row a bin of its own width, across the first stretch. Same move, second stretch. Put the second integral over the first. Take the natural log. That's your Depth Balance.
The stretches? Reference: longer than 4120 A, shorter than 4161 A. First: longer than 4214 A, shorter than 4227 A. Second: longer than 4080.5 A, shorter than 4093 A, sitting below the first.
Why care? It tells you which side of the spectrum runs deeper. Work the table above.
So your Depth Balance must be -0.06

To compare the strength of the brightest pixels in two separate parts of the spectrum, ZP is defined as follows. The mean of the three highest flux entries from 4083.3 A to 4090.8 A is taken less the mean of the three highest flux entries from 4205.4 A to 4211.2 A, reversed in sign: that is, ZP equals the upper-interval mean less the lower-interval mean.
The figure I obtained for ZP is -1.4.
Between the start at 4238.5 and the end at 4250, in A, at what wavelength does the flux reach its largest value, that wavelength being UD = 4243.84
